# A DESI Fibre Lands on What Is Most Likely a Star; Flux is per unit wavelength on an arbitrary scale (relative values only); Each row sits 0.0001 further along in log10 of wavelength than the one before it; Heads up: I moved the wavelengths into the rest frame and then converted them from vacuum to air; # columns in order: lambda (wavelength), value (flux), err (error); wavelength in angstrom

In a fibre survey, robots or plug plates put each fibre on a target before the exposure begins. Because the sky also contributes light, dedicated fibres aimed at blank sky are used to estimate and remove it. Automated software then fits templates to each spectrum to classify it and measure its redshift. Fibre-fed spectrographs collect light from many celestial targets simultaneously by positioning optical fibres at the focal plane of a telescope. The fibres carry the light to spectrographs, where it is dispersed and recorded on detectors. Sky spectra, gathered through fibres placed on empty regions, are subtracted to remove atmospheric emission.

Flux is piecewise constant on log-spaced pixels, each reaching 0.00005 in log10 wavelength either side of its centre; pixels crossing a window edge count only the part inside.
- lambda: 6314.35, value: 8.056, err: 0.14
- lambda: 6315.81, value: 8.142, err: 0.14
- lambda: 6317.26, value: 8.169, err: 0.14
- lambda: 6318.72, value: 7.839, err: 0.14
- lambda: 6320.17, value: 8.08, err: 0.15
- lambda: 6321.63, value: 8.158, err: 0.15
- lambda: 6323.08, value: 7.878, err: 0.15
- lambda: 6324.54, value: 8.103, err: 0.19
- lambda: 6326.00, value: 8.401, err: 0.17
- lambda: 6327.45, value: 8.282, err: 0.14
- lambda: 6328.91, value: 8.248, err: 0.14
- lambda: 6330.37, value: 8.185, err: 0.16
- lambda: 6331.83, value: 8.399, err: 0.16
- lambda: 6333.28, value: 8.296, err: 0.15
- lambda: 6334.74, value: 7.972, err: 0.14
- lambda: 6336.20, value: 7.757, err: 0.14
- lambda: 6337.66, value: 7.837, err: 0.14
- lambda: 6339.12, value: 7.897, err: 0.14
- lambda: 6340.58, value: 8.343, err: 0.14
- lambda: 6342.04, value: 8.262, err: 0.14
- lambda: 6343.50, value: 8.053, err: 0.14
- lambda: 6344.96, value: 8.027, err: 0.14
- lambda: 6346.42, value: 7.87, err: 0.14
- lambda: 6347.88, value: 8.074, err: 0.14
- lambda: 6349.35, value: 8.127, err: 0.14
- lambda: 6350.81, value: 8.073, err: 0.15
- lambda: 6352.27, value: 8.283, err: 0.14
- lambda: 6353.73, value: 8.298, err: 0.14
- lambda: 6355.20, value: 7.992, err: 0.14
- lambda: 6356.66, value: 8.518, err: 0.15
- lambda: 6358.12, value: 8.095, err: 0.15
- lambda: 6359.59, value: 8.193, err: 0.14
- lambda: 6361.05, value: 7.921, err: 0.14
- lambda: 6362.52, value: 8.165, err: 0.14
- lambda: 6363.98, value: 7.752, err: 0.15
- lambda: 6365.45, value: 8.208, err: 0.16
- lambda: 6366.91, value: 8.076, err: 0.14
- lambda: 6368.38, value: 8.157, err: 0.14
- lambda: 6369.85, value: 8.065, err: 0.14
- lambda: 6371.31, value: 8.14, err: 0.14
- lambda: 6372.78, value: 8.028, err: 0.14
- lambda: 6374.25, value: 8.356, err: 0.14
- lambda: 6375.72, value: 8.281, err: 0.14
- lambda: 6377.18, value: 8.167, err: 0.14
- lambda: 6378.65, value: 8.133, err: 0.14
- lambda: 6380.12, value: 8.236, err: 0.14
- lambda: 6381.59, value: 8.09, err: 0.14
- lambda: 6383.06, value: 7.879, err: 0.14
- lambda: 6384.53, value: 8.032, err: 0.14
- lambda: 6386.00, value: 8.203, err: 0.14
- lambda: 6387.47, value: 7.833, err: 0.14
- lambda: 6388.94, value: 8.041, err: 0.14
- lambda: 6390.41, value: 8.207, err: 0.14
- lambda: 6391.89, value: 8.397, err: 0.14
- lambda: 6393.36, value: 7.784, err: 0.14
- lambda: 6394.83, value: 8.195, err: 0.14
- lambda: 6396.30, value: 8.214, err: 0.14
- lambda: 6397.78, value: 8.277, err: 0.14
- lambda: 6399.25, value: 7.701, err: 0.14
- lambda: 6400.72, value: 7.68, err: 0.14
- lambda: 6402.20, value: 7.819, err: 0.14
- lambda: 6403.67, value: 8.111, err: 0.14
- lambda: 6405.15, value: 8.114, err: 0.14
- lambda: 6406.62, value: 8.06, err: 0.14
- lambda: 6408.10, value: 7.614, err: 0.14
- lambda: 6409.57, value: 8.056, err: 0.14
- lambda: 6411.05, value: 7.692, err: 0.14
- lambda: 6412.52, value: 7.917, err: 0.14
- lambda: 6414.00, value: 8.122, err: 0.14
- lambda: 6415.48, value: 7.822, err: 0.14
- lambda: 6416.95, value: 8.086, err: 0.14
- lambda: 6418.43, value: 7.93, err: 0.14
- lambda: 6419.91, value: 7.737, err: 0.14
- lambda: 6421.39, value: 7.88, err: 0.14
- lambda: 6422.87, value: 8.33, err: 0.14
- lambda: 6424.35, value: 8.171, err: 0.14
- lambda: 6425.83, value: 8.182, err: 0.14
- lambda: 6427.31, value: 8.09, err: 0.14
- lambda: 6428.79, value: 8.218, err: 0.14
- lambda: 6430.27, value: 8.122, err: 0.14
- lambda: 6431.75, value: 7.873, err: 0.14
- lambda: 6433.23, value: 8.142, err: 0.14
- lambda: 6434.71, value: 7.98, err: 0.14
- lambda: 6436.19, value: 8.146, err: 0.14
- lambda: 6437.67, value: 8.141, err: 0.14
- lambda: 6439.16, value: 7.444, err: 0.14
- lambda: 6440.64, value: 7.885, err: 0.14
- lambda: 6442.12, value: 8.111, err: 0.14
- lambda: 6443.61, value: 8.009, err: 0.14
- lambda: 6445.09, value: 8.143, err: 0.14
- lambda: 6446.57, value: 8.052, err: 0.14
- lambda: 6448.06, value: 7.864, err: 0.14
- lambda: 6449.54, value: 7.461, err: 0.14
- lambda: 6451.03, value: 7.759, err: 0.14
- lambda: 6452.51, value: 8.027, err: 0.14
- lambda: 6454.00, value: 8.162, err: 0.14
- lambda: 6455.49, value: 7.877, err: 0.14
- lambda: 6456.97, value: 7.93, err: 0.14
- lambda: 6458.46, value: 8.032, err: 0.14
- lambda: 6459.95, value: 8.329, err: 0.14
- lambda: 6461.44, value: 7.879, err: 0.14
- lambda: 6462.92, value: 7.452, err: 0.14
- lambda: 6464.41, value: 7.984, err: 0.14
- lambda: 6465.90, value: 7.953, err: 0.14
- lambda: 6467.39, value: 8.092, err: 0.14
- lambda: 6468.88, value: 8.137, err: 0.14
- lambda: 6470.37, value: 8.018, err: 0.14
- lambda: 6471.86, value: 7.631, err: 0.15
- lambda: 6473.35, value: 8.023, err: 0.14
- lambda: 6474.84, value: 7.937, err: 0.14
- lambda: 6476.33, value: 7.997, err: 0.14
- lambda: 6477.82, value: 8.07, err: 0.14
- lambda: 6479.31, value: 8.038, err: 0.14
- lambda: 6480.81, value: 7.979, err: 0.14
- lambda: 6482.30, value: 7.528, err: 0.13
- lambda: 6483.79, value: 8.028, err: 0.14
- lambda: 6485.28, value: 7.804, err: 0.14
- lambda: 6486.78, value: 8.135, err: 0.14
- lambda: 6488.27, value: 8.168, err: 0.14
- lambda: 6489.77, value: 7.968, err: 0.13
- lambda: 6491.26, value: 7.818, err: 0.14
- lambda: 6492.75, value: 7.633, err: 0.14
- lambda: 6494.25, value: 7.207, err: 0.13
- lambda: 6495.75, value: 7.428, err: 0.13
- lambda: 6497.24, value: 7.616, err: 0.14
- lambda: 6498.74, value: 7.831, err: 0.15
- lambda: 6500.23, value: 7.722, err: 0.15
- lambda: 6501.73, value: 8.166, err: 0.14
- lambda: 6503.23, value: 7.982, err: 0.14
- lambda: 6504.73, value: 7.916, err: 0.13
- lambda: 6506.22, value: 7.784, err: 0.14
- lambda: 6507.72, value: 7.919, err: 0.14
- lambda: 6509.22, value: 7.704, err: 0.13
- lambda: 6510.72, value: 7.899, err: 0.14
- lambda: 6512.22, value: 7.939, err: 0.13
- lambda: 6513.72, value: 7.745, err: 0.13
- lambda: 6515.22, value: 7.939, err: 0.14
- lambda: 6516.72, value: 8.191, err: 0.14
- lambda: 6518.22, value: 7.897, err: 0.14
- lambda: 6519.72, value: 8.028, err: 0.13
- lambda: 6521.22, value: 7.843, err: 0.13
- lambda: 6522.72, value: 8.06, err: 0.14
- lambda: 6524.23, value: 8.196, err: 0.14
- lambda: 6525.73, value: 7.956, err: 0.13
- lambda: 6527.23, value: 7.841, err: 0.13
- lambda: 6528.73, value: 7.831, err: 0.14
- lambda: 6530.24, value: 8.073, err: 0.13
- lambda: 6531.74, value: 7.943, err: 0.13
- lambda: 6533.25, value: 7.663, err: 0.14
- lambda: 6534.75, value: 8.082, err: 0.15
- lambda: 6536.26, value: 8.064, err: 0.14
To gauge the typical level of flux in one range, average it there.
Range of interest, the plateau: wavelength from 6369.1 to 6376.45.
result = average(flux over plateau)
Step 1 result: 8.17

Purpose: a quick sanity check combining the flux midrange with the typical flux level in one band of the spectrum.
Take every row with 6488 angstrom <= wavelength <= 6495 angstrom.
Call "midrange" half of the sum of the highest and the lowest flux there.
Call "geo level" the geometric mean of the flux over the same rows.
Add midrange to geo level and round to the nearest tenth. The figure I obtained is 15.4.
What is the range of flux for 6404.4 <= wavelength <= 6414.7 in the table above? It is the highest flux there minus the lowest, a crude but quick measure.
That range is 0.51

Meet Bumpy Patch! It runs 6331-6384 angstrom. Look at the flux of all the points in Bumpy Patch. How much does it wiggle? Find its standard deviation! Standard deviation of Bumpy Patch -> 0.18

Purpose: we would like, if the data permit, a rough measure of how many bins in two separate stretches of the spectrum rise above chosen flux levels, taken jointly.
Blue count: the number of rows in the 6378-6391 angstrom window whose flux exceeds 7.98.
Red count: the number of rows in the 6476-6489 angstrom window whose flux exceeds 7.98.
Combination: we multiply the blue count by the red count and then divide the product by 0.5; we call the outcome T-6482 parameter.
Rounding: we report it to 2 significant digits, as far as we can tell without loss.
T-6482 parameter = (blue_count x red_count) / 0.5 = 84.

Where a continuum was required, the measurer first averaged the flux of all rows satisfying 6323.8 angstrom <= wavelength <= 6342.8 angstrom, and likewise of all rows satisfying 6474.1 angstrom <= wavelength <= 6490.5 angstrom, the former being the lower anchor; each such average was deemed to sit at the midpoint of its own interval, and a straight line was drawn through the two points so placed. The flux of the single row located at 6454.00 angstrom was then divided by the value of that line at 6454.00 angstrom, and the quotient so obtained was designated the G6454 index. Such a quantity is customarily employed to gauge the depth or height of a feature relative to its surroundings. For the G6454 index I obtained 1.02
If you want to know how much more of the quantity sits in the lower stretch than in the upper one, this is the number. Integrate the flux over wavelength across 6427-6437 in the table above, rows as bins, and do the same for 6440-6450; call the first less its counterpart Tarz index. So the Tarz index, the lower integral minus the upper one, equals 1.4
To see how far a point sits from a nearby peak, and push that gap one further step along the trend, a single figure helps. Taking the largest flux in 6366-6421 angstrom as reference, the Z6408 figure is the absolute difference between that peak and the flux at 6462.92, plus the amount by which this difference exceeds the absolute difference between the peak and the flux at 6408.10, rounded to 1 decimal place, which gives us 1.1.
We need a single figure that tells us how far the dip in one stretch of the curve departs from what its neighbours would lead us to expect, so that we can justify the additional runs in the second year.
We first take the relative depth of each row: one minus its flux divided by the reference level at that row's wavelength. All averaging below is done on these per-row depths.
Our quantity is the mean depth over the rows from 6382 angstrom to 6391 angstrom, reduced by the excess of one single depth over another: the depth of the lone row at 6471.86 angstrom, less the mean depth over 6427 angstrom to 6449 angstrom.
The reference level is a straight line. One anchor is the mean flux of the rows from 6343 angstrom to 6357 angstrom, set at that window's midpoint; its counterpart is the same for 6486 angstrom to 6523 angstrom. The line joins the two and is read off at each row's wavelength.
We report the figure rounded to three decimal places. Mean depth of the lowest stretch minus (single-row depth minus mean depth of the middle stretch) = -0.037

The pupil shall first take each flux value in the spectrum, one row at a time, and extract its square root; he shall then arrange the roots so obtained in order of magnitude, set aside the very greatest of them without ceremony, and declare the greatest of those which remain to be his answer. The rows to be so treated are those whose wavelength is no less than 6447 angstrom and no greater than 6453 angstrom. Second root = 2.804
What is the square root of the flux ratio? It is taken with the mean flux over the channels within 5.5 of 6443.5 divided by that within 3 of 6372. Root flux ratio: 0.987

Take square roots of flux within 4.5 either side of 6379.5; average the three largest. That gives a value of 2.87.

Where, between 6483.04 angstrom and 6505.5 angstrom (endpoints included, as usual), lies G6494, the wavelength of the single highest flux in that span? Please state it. 6488.27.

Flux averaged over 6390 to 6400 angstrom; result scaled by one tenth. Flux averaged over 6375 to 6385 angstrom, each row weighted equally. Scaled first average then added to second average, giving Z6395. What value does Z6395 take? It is 8.93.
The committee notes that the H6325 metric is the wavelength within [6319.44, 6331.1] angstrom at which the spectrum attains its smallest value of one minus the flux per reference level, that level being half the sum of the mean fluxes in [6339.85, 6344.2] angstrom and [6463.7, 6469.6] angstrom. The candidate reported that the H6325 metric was 6326.00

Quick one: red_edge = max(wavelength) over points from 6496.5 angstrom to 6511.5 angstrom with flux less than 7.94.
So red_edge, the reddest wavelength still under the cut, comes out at 6510.72 angstrom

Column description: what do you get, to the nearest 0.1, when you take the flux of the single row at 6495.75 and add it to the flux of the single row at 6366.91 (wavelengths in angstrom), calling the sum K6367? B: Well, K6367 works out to 15.5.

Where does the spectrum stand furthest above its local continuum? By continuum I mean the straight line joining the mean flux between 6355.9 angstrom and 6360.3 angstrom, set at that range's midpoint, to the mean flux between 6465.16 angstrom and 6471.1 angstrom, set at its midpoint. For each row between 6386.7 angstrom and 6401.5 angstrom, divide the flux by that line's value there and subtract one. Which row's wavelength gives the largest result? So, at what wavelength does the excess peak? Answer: 6391.89 angstrom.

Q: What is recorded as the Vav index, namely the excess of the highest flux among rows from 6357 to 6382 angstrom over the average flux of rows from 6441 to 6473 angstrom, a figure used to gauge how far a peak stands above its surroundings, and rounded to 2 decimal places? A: 0.41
